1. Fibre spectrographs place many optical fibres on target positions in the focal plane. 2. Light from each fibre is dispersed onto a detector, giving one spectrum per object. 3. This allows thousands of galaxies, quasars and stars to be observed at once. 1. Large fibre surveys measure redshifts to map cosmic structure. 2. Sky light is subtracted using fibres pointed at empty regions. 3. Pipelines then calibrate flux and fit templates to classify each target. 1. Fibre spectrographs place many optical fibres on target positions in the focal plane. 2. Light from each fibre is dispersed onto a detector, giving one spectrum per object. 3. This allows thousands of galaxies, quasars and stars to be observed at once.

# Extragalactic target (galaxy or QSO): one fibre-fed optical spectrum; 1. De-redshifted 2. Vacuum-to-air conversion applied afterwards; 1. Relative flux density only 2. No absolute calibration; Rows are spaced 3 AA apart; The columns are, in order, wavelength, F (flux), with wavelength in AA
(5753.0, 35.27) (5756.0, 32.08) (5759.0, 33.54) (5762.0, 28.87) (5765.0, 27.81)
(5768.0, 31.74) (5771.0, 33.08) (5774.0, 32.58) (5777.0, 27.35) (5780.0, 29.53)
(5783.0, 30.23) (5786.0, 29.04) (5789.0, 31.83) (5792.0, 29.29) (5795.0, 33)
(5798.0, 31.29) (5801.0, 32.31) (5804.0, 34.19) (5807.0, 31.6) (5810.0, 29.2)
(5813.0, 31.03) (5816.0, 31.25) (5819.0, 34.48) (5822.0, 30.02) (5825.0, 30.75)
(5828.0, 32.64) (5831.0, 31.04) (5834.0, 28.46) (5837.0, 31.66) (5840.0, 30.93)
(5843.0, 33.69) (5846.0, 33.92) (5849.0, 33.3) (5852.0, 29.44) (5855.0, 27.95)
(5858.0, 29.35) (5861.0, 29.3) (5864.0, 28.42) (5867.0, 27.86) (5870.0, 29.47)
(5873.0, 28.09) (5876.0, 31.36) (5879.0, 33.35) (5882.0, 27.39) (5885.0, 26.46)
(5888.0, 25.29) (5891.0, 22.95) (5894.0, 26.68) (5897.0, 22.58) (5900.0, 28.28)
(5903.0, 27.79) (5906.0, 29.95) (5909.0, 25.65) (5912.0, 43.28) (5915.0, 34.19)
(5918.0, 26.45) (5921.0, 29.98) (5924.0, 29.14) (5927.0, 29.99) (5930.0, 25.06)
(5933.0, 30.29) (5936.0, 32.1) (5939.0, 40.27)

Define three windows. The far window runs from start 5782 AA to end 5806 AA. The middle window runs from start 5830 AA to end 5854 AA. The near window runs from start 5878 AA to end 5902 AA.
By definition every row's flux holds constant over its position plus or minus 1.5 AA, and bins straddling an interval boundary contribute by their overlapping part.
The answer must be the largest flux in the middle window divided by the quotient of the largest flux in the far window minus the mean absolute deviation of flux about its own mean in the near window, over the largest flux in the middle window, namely 36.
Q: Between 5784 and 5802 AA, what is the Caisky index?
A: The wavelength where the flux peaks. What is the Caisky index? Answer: 5795.0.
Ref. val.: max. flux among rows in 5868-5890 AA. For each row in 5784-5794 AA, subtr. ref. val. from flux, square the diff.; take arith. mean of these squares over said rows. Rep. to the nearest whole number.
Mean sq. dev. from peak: 12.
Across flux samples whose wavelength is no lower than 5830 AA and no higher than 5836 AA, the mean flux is 29.8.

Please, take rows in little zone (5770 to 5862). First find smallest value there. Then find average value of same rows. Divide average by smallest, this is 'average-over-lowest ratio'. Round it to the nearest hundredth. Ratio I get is 1.14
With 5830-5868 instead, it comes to 1.09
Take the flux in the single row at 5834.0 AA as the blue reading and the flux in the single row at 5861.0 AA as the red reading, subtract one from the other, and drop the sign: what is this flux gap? 1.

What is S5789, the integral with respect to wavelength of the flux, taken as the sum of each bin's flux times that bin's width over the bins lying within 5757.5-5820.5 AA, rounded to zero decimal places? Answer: 1960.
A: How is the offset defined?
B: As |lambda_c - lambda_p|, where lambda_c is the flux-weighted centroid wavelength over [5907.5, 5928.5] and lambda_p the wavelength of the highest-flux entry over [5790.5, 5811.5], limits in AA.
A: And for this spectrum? 113.7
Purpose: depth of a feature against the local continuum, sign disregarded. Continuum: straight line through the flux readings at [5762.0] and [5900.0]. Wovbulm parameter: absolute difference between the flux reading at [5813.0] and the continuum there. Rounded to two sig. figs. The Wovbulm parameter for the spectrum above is 2.4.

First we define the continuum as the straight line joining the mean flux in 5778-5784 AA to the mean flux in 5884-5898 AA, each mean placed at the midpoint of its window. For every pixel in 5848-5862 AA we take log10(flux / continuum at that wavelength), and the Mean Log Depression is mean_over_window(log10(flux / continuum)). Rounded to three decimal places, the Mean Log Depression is 0.052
